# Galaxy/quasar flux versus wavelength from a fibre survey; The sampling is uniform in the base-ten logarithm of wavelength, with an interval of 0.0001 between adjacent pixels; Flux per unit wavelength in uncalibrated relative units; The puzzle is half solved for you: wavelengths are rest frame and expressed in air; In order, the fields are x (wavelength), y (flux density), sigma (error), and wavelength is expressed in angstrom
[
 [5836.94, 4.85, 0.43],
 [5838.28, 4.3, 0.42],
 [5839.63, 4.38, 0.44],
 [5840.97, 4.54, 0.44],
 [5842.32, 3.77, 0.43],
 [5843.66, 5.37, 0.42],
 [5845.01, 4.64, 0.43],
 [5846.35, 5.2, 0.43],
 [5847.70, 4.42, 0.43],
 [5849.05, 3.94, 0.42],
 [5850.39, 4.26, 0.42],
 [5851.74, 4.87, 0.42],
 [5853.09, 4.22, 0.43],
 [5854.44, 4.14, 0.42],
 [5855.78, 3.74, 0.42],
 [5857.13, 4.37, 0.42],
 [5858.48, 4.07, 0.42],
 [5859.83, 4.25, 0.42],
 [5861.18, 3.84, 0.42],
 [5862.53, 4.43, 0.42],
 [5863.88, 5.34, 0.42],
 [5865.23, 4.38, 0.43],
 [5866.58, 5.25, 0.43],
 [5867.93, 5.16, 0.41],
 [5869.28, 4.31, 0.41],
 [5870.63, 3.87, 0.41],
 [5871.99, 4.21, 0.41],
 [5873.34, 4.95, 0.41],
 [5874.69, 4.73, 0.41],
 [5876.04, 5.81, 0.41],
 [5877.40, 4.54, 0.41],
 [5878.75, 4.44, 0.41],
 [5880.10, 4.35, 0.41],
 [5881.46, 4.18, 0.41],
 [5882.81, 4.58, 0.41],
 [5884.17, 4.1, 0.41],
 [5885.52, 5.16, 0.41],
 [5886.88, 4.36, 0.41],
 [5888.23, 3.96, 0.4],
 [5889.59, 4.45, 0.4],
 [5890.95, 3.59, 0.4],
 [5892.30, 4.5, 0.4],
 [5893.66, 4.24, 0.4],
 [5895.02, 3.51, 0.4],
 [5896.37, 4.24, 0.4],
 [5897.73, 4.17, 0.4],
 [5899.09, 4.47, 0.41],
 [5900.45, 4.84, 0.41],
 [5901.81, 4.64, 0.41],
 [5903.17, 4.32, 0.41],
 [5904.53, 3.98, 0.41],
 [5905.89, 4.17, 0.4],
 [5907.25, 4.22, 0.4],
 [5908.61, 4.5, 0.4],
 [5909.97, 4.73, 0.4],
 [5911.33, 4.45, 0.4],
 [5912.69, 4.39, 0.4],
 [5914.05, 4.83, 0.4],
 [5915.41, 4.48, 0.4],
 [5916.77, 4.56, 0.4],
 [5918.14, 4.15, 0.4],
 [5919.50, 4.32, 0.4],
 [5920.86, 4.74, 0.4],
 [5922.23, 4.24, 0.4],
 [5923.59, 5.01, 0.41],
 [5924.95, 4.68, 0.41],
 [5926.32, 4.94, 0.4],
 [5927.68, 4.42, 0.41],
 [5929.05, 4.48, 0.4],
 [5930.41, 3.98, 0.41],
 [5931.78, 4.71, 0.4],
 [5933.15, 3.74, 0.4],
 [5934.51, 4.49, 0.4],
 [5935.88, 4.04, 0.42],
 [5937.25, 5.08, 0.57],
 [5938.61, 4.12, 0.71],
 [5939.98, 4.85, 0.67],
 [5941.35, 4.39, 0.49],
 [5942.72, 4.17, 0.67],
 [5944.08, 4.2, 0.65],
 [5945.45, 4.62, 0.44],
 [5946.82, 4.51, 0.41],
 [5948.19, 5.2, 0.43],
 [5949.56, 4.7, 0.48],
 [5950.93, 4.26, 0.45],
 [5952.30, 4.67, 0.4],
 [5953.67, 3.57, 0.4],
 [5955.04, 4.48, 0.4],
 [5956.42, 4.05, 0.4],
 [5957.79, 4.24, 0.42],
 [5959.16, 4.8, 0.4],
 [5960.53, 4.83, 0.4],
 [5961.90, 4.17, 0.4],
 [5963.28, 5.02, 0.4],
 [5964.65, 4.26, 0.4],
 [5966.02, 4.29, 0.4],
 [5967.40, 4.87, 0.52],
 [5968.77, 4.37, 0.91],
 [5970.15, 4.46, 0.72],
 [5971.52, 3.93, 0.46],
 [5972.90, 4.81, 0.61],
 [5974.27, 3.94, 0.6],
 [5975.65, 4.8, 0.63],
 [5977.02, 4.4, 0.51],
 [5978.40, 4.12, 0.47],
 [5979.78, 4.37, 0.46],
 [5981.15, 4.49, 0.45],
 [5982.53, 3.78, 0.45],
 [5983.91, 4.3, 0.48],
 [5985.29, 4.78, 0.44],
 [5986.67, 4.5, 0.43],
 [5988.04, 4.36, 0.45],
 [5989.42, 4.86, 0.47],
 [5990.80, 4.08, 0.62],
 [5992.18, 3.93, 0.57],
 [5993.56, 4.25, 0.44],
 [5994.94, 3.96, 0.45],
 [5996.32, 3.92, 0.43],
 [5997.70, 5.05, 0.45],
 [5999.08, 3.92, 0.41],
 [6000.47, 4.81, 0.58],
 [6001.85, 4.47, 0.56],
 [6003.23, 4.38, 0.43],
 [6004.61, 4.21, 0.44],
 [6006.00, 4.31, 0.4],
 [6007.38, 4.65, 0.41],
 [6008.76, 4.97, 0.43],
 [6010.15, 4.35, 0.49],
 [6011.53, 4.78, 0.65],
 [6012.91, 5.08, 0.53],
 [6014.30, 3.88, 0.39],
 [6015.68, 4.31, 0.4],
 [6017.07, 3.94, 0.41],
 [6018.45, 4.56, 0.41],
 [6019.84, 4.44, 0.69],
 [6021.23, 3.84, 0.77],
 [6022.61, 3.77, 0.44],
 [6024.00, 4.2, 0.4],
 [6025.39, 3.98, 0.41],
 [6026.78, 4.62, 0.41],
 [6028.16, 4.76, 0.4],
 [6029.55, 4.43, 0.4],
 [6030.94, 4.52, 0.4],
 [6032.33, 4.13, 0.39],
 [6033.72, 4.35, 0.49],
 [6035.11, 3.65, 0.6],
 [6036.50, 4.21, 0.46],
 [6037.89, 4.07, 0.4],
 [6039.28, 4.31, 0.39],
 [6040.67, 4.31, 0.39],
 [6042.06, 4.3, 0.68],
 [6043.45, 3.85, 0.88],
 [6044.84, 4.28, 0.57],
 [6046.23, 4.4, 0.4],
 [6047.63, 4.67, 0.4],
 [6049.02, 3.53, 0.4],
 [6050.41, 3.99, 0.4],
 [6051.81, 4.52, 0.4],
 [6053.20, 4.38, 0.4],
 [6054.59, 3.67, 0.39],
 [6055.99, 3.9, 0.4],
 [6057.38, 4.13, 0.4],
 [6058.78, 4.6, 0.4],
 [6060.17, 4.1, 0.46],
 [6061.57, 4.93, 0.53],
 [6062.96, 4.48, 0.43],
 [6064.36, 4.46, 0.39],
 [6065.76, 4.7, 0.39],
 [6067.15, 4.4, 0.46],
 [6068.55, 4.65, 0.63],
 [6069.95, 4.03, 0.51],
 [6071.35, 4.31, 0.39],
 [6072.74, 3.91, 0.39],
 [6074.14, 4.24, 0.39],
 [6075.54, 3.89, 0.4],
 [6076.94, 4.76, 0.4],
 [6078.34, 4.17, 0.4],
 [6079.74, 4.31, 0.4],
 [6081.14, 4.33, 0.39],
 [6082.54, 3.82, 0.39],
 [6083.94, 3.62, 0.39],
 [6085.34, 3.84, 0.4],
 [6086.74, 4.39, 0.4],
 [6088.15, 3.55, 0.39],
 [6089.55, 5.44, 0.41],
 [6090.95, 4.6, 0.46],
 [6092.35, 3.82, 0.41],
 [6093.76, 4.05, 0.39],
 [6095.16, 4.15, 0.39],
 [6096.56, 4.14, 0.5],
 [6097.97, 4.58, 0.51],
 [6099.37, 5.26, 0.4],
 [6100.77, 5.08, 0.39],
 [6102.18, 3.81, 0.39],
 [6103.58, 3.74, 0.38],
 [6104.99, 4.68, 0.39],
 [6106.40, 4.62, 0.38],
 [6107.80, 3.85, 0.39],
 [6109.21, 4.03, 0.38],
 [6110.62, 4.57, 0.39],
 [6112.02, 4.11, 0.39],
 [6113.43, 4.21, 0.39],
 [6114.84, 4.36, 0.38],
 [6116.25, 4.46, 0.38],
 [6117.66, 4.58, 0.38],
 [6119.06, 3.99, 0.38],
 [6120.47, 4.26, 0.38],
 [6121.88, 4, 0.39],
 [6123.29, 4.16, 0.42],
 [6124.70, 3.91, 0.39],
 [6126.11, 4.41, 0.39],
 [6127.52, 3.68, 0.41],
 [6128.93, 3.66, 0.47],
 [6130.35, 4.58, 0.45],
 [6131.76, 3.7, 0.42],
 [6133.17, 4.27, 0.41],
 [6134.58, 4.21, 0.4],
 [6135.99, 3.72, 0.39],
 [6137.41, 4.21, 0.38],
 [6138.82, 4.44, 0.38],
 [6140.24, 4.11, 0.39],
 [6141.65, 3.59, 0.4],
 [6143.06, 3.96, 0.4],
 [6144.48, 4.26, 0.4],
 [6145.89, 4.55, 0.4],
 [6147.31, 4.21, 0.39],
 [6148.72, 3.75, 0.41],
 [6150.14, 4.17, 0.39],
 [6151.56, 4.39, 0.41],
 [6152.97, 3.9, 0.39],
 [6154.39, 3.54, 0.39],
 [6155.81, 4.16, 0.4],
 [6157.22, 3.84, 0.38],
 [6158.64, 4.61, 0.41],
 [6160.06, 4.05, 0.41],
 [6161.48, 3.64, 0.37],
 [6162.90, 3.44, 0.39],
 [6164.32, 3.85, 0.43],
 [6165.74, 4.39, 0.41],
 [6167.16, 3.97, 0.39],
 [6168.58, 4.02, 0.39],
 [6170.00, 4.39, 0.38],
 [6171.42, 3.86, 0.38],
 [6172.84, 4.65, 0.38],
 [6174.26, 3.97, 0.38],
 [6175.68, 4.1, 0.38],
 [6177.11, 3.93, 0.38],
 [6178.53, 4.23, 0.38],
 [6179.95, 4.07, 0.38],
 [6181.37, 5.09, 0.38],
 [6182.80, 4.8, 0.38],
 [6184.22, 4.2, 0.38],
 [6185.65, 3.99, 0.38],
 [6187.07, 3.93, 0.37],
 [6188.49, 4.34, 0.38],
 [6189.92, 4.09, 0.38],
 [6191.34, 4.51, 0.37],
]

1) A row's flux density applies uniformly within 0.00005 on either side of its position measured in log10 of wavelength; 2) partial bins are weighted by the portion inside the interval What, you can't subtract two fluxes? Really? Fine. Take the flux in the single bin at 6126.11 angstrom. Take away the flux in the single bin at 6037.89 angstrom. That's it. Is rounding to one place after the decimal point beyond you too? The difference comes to 0.3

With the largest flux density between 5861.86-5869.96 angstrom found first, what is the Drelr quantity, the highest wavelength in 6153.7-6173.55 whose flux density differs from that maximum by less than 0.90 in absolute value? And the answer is 6172.84 angstrom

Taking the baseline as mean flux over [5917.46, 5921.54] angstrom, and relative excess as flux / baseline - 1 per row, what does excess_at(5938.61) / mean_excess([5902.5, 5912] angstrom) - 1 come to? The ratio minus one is 3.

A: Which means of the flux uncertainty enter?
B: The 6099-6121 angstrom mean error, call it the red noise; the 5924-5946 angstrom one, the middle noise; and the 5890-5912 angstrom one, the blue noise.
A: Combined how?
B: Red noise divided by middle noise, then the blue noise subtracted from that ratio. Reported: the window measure 0.38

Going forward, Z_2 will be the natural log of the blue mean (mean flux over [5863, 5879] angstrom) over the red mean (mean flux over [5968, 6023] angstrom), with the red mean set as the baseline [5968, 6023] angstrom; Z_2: 0.087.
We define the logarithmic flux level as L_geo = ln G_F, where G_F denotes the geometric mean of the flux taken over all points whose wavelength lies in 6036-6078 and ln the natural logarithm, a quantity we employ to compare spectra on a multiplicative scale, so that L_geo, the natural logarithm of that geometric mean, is 1.45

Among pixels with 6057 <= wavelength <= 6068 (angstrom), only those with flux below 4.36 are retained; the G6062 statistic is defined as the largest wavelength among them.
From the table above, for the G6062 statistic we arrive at 6060.17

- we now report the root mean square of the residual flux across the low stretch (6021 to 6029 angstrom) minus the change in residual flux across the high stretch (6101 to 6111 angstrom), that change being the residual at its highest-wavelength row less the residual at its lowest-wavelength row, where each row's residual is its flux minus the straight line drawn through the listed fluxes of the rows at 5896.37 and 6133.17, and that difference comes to -0.38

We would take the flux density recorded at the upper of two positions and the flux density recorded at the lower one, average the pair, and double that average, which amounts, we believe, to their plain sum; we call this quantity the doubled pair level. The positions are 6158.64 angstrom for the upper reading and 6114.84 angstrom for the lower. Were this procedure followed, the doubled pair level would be 9.0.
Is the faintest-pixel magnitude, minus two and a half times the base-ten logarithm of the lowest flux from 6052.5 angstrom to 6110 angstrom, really -1.38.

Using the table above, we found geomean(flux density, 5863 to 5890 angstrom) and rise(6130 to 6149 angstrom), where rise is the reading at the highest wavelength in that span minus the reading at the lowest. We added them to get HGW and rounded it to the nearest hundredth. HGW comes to 3.75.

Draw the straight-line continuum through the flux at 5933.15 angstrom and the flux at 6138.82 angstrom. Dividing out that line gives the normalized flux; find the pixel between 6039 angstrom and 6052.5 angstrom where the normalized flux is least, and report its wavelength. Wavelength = 6049.02 angstrom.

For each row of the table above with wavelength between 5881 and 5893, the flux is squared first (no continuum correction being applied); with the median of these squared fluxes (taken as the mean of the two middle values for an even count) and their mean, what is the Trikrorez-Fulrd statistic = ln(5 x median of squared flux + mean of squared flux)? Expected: 4.74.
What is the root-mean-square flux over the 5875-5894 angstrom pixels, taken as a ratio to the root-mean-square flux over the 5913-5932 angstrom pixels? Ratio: 0.98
